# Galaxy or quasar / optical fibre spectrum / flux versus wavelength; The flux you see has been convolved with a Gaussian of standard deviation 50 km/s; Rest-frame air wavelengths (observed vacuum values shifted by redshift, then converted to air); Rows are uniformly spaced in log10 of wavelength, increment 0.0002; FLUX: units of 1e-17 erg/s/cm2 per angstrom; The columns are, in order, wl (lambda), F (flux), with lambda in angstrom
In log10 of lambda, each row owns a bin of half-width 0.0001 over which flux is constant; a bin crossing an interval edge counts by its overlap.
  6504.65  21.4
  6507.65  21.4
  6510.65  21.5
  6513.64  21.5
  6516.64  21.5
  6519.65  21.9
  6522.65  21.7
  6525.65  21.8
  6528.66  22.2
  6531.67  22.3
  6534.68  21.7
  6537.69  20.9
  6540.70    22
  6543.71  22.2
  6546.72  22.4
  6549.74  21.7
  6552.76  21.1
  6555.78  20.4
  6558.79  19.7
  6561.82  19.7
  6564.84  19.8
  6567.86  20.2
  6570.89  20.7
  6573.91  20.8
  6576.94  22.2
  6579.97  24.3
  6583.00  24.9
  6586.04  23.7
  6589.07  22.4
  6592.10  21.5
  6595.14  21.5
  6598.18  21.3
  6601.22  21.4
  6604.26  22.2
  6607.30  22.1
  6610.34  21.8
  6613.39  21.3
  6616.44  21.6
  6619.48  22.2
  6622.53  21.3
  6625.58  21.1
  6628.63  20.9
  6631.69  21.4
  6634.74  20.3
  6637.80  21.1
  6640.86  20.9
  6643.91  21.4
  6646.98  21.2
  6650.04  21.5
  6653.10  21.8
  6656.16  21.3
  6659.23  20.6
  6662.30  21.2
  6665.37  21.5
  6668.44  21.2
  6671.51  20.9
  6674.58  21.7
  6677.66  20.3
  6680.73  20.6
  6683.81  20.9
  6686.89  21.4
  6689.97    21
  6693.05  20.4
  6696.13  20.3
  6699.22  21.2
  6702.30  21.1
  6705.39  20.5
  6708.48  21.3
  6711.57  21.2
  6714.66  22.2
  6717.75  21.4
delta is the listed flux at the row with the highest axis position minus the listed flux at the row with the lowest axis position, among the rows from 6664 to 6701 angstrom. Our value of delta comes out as -0.3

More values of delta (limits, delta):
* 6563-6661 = 0.8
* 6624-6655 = 0.7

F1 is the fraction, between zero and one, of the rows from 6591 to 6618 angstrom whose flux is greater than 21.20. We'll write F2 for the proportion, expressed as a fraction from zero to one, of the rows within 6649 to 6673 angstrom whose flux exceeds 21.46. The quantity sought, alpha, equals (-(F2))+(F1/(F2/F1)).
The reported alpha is 2.3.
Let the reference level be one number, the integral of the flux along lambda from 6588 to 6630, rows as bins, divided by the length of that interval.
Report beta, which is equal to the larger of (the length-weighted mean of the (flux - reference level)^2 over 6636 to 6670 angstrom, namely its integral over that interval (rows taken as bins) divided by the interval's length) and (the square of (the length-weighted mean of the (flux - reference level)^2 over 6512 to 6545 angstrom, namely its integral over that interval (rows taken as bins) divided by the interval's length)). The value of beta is 0.2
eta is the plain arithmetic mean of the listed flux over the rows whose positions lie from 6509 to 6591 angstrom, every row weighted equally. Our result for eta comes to 21.7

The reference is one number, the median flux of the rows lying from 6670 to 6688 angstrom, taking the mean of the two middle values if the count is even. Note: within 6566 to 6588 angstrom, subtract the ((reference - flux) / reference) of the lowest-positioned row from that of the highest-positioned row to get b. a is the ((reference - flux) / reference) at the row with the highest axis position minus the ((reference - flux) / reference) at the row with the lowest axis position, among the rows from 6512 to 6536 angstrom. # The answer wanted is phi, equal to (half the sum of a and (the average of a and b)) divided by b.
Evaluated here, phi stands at 0.3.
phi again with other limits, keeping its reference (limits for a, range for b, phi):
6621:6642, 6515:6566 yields 0.4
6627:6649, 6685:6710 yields -2.0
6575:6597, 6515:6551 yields -2.4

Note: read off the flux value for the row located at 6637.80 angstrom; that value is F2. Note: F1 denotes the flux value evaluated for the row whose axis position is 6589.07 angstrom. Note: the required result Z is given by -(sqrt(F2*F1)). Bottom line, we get -21.74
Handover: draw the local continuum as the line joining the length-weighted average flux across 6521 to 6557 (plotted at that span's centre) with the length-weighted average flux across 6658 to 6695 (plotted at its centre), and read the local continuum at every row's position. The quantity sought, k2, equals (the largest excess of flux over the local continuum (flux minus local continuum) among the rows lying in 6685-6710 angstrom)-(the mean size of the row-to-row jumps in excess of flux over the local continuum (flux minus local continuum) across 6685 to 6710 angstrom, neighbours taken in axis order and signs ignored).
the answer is 0.01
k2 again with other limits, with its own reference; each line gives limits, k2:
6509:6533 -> 0.37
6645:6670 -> 0.27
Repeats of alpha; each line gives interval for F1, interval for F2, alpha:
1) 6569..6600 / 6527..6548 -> -0.1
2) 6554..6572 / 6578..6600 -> -0.9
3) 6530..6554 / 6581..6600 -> -0.2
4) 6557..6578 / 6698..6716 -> 0.0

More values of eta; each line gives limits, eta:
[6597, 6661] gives 21.4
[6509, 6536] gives 21.8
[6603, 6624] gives 21.8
